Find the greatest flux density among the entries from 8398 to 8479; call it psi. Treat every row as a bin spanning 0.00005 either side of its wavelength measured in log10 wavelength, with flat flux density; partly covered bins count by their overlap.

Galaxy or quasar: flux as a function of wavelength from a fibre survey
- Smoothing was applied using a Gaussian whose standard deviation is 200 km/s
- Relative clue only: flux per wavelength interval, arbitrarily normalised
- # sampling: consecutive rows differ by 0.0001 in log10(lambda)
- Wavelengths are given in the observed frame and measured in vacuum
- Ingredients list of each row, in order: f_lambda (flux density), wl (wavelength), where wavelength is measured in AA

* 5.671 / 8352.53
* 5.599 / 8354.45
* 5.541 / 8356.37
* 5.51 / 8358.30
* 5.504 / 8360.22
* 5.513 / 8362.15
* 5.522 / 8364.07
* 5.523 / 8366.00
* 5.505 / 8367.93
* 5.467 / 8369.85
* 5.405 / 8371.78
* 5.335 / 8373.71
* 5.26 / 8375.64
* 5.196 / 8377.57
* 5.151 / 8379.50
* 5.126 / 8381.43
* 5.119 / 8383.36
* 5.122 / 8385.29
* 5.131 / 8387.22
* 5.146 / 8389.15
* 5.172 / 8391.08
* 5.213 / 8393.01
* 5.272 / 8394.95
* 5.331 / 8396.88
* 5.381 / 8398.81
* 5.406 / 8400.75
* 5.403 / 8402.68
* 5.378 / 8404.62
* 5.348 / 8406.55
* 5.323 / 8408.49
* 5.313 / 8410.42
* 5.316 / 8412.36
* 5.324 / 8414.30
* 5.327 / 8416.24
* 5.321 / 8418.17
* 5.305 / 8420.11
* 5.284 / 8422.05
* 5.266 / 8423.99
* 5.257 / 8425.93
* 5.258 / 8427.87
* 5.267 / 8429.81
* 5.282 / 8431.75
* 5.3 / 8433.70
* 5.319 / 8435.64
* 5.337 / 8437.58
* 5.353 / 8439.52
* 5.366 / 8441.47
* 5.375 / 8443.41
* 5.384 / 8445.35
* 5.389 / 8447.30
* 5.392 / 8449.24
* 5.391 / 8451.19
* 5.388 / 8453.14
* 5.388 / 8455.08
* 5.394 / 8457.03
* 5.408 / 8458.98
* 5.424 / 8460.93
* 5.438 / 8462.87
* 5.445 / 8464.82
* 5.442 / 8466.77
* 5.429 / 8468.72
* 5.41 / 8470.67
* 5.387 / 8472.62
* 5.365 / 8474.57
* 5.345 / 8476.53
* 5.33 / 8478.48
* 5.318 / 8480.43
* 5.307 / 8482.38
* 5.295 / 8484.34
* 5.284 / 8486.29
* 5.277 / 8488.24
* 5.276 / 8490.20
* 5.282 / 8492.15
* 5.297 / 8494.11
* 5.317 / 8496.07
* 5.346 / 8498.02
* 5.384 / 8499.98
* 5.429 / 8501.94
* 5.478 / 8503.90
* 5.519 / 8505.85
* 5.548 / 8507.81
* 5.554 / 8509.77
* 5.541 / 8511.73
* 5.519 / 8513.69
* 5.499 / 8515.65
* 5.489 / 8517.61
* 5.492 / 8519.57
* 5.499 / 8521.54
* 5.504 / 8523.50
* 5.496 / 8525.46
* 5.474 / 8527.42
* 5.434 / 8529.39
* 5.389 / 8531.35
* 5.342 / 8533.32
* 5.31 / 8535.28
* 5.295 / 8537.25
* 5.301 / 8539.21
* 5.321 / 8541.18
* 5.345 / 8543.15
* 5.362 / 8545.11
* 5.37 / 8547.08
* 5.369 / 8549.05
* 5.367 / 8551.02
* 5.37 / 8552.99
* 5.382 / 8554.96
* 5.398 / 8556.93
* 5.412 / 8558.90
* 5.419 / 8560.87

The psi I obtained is 5.445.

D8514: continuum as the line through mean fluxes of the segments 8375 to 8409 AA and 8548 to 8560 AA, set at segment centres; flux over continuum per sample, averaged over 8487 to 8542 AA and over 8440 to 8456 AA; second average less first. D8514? 0.005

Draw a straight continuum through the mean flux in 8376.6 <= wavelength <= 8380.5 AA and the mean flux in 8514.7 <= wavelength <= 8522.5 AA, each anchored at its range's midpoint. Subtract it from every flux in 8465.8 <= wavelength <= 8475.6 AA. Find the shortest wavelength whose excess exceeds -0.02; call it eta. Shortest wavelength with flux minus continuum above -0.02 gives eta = 8466.77 AA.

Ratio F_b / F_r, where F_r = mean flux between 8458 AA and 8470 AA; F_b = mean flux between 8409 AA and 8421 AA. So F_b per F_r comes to 0.98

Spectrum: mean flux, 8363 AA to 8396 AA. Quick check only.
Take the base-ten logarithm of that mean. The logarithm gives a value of 0.722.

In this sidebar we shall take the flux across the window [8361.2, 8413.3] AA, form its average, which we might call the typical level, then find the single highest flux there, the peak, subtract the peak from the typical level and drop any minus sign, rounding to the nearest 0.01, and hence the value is 0.21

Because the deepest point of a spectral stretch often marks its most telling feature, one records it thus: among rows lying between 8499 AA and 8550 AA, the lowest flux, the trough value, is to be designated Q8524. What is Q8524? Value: 5.295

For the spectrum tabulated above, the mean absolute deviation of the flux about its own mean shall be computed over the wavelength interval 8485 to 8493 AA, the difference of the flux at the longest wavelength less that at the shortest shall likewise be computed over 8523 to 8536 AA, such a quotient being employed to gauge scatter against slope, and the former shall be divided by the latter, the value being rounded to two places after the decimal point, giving -0.02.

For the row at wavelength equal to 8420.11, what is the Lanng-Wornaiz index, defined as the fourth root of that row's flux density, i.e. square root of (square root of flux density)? 1.52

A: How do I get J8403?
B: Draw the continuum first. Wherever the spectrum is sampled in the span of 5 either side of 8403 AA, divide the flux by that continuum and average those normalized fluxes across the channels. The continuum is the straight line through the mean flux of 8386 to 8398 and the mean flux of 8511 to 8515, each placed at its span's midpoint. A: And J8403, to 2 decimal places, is 1.03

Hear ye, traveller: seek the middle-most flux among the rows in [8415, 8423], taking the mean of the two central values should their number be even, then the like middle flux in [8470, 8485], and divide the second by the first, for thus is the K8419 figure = 1.00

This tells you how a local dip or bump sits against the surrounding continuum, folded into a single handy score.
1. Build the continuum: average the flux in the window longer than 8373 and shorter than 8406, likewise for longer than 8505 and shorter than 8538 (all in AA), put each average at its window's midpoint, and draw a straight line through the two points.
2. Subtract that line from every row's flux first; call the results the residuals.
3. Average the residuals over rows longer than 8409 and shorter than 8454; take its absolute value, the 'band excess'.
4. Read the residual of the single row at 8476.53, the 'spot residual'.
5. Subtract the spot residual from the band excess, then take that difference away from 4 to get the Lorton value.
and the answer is 3.94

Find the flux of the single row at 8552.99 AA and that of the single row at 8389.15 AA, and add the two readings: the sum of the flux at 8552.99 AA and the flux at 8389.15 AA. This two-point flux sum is 10.5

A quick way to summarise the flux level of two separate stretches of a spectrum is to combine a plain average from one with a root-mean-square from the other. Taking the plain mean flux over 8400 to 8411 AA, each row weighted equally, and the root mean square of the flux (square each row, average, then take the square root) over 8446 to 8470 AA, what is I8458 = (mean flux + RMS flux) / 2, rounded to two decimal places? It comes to 5.39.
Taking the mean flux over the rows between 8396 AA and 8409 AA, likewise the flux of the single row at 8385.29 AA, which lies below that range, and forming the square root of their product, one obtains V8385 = 5.24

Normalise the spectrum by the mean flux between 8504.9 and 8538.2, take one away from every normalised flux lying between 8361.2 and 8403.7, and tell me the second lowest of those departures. -0.063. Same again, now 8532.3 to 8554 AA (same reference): -0.030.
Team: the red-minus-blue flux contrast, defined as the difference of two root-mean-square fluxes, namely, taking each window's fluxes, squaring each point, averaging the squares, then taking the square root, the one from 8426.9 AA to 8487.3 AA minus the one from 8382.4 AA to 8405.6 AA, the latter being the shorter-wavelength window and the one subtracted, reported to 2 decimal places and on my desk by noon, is 0.10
